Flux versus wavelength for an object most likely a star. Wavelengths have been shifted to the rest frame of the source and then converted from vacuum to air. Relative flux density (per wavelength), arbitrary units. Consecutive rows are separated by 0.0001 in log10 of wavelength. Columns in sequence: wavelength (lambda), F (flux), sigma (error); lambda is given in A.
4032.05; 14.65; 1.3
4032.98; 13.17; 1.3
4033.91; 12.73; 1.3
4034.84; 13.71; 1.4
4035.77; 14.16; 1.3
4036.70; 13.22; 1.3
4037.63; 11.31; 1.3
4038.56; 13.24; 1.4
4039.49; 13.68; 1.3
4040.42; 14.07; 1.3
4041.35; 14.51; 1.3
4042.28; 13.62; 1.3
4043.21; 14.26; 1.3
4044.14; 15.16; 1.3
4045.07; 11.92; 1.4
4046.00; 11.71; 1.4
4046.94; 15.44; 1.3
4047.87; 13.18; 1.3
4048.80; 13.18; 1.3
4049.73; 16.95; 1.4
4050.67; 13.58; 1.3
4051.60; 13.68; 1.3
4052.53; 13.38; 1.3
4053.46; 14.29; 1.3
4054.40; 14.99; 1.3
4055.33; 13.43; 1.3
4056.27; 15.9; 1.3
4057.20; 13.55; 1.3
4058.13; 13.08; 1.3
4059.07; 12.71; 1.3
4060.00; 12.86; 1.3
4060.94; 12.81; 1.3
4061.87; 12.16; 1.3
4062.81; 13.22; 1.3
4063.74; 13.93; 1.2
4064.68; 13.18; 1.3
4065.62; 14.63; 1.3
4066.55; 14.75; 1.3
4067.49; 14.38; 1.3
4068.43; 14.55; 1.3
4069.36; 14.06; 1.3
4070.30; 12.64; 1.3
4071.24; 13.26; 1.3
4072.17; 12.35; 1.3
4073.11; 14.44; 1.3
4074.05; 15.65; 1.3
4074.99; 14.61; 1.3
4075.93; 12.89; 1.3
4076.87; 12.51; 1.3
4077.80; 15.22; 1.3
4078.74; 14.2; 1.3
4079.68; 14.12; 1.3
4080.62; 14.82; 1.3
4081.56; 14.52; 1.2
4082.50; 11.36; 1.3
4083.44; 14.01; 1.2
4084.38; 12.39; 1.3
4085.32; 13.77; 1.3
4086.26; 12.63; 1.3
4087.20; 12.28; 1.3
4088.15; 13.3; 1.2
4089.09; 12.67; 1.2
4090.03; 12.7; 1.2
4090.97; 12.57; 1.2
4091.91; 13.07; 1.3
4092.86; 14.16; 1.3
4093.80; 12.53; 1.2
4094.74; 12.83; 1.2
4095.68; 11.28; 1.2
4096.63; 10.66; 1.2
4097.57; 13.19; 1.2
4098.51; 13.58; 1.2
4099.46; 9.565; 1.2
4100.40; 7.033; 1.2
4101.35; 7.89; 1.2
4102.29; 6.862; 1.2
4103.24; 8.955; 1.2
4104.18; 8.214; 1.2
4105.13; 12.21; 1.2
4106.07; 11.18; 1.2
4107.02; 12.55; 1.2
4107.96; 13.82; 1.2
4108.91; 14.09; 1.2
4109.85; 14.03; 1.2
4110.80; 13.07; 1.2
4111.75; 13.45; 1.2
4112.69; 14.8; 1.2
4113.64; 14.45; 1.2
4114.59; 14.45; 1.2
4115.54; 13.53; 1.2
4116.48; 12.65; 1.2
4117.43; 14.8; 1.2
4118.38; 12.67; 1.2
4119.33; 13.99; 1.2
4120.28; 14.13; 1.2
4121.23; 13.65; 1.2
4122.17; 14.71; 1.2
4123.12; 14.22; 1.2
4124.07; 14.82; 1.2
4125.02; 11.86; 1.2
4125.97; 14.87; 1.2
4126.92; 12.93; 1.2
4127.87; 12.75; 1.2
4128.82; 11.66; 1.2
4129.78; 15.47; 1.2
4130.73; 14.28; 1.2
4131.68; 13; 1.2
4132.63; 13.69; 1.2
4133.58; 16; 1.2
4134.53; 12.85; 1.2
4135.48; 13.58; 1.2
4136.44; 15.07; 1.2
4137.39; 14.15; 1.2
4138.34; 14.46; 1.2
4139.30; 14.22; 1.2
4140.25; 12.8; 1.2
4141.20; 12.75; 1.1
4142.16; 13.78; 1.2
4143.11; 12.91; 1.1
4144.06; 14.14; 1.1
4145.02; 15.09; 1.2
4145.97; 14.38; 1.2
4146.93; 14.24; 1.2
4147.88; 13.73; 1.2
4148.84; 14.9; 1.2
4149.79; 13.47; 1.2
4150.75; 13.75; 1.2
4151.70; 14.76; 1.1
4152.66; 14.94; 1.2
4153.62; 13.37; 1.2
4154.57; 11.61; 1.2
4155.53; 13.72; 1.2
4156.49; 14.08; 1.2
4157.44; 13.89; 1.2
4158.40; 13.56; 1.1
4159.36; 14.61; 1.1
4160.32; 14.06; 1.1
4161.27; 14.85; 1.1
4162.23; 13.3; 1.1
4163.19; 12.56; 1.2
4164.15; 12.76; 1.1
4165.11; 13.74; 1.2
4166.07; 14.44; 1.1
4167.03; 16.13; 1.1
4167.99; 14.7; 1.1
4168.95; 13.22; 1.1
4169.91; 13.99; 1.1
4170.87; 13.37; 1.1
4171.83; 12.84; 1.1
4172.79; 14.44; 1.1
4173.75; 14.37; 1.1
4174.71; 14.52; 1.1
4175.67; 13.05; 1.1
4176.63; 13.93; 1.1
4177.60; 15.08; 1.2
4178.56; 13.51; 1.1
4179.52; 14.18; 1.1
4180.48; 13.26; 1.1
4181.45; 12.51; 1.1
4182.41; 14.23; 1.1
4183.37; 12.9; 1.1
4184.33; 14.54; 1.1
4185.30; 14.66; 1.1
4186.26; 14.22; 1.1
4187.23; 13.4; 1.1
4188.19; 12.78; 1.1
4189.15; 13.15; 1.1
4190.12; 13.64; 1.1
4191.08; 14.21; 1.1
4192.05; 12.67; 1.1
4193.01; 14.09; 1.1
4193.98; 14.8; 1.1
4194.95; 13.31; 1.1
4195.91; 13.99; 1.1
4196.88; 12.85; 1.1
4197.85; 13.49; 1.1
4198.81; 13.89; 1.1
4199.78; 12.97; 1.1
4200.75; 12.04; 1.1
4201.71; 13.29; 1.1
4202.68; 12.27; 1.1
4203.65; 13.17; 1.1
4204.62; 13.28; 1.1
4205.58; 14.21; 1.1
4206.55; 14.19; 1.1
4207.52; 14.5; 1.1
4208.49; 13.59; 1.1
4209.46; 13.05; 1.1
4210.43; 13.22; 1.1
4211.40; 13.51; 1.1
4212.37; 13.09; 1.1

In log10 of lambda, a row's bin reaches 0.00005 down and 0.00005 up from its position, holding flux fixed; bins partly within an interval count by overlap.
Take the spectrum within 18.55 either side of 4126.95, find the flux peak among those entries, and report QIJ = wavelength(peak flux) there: 4133.58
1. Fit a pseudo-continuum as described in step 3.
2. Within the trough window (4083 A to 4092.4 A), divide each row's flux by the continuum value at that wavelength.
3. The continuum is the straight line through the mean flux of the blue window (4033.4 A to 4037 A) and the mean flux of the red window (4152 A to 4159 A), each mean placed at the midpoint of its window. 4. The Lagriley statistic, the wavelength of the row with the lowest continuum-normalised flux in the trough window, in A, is 4087.20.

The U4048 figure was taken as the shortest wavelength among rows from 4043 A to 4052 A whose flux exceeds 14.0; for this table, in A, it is 4043.21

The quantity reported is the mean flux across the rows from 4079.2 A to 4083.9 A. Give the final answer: 13.8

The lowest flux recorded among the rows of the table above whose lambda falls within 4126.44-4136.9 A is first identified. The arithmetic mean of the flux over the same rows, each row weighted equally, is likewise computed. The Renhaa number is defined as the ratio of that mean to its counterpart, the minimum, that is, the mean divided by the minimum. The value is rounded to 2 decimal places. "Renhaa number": 1.18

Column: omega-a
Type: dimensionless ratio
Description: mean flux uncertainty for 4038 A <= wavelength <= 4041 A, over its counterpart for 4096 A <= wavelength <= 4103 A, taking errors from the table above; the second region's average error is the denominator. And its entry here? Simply 1.11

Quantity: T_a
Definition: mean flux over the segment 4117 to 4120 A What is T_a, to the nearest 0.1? 13.8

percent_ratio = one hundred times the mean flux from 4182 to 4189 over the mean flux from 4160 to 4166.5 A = 101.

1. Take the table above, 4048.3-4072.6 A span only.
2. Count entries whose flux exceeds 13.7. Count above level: 10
